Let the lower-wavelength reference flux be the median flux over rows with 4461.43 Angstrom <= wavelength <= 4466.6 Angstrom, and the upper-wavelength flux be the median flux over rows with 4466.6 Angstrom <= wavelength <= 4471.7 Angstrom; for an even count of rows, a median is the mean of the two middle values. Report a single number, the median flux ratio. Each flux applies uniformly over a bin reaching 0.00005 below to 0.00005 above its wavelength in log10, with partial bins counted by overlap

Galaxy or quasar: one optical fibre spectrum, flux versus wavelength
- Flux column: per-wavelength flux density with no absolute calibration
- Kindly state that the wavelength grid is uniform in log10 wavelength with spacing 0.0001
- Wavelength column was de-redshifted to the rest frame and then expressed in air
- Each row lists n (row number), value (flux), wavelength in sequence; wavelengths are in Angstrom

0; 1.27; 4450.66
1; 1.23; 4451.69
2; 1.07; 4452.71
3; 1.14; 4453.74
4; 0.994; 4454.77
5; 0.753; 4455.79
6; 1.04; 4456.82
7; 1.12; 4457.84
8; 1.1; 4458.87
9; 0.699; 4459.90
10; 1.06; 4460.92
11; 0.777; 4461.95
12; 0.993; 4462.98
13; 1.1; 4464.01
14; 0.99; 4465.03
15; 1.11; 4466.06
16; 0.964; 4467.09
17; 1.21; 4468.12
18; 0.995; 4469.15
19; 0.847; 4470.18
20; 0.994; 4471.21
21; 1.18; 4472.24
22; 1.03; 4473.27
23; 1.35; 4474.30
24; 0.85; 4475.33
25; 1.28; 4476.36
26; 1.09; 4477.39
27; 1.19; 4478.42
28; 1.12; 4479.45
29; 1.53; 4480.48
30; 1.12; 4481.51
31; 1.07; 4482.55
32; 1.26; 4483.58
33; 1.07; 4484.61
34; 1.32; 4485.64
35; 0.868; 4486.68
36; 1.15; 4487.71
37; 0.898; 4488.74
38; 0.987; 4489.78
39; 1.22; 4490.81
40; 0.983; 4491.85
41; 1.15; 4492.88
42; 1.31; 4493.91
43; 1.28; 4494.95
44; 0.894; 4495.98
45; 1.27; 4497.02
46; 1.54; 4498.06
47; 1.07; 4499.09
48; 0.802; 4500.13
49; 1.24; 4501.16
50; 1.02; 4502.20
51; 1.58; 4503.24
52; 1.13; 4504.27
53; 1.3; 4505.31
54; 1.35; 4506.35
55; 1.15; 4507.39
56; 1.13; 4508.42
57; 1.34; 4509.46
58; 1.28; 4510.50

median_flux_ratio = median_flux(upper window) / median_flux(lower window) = 1.00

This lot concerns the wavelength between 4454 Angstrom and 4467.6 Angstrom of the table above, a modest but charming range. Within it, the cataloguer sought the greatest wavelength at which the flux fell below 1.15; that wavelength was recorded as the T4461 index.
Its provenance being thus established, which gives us 4467.09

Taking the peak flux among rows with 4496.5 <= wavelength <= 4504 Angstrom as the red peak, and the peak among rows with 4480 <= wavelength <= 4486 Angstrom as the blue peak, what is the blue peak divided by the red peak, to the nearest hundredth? 0.97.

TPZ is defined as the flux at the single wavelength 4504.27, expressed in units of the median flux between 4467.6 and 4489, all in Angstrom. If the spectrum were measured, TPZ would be 1.01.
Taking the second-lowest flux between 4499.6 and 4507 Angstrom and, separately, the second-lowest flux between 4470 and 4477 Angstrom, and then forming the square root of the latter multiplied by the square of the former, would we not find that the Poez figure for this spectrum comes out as 0.94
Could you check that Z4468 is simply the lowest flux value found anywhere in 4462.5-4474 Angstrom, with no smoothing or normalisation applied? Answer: 0.847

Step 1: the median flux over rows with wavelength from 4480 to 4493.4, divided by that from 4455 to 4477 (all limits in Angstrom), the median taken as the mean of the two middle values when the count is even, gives 1.09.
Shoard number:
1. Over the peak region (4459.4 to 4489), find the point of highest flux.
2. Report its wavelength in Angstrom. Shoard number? 4480.48 Angstrom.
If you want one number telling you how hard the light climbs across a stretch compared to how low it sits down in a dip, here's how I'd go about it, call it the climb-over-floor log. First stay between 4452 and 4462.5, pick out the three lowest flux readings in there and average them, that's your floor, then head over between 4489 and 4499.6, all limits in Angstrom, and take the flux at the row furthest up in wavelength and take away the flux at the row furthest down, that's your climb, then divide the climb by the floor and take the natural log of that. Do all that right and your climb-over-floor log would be -2.2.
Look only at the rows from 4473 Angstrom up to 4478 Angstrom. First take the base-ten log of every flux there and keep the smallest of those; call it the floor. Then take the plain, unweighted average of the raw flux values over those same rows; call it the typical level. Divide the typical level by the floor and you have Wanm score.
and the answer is -16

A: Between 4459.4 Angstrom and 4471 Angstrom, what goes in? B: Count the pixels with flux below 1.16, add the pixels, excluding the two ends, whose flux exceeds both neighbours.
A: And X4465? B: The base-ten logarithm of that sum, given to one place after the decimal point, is 1.1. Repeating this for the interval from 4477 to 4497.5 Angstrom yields 1.3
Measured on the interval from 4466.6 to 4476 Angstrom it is 1.0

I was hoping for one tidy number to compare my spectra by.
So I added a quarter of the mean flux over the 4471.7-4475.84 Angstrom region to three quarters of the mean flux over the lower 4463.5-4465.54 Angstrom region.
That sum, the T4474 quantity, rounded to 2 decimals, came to 1.06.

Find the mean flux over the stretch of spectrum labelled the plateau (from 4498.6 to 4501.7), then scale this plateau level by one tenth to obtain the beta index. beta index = 0.104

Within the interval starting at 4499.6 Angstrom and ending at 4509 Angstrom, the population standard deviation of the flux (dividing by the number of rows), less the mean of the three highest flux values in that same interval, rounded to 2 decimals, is -1.20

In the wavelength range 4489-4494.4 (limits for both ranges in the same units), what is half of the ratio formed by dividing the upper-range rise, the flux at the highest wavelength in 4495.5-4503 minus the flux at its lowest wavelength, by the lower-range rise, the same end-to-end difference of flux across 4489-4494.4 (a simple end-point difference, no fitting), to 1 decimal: 0.2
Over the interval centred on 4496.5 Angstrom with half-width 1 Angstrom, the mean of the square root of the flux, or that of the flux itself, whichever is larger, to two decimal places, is 1.08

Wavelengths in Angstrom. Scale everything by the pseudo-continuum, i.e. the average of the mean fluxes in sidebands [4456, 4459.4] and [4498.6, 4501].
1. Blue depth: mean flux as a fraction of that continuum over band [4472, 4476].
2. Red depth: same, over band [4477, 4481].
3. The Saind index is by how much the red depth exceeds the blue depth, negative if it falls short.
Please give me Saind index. 0.13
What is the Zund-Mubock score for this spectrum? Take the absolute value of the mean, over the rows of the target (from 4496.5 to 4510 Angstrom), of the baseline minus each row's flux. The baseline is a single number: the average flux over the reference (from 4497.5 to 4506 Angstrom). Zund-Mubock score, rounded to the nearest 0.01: 0.01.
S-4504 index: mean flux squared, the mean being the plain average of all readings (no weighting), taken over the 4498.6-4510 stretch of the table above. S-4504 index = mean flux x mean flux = 1.42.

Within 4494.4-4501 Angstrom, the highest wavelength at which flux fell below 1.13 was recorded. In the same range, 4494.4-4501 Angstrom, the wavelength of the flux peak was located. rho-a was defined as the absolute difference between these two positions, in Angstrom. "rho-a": 2.1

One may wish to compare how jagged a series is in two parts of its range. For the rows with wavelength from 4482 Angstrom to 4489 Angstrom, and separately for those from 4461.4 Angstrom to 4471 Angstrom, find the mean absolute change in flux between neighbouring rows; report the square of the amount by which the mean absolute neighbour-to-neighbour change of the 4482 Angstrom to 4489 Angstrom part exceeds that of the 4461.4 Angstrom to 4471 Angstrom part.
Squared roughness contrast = 0.011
